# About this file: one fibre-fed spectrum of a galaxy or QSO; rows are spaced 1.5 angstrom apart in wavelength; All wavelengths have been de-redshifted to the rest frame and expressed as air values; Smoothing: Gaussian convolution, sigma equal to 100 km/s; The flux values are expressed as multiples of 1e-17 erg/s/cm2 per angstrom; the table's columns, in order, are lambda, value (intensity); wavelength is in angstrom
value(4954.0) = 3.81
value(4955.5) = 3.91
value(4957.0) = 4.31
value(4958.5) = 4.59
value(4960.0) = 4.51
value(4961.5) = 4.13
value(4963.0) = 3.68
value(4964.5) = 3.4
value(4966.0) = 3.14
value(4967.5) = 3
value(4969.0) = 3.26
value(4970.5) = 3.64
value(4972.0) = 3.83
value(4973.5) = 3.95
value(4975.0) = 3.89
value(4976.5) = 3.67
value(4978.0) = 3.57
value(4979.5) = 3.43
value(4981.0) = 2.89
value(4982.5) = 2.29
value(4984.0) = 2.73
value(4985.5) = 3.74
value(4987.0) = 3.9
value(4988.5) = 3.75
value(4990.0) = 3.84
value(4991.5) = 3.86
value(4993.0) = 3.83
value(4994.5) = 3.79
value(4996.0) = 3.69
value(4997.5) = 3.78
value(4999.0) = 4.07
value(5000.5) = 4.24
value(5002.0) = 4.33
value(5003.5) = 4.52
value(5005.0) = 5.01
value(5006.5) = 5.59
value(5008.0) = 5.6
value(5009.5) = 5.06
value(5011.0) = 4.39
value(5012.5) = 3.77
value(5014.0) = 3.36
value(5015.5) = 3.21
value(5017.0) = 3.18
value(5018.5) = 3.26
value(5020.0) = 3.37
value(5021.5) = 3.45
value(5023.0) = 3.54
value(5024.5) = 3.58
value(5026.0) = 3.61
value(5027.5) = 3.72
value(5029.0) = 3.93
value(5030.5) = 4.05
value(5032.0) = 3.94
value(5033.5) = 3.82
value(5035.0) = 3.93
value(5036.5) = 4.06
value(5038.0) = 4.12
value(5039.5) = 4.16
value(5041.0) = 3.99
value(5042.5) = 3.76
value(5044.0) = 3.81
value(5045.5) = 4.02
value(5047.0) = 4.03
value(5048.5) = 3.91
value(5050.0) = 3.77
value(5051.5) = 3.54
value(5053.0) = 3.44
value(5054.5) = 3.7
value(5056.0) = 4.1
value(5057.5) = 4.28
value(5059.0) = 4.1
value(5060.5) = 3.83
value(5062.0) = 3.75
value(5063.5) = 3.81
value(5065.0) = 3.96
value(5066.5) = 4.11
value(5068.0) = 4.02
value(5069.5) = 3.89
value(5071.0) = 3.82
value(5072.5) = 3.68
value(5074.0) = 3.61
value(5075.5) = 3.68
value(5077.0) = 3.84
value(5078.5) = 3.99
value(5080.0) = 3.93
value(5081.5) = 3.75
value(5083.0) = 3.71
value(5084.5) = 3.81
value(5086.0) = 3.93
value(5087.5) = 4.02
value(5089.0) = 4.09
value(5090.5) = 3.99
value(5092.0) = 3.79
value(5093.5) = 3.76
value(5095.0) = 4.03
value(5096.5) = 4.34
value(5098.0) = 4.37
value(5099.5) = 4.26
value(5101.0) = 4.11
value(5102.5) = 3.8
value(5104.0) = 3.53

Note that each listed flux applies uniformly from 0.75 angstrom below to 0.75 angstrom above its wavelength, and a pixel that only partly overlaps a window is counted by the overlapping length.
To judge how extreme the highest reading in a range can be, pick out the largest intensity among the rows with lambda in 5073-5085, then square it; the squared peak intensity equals 15.9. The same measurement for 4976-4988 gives 15.2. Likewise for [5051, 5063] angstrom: 18.3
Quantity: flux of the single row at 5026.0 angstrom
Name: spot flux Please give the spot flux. 3.61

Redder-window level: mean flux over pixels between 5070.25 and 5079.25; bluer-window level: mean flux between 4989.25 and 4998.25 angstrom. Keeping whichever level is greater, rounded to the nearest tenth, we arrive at 3.8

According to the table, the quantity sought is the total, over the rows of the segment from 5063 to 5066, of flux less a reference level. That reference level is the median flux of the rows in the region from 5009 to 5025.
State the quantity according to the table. 0.87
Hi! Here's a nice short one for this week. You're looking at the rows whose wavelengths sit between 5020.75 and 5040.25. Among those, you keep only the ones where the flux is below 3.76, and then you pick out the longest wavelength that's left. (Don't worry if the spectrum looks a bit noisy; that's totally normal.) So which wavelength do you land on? 5027.5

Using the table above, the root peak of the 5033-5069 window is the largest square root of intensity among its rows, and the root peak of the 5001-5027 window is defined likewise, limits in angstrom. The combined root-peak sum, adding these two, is 4.44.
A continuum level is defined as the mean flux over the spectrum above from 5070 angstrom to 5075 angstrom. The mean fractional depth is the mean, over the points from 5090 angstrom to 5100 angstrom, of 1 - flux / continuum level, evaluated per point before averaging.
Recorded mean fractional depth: -0.10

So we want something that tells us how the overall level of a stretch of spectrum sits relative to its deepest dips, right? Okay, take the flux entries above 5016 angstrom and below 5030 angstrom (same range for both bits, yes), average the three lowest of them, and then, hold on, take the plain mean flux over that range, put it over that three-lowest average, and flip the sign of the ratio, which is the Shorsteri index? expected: -1.08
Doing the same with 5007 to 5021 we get -1.22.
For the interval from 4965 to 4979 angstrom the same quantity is -1.13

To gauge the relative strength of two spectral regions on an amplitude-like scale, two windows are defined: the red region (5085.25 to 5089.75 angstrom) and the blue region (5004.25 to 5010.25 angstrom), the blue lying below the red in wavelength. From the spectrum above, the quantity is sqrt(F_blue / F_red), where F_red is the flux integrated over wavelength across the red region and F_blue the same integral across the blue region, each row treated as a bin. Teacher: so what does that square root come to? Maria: 1.3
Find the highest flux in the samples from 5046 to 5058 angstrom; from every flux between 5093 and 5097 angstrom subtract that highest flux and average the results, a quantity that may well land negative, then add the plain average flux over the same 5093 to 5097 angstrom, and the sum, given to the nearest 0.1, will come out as 3.8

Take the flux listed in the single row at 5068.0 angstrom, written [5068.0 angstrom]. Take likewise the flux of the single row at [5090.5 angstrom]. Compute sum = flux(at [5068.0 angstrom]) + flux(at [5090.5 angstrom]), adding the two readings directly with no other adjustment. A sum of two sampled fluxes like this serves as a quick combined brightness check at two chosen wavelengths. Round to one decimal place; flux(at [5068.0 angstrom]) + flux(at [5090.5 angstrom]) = 8.0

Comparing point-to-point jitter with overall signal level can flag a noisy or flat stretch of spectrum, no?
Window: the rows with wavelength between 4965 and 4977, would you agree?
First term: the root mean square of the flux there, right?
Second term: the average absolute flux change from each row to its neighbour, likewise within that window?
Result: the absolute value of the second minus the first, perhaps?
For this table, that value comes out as 3.37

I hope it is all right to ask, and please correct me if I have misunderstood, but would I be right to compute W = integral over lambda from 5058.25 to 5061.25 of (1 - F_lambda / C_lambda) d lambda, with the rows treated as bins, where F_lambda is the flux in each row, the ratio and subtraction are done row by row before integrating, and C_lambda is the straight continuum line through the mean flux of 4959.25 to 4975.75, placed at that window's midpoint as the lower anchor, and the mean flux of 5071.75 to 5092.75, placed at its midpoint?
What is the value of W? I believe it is -0.12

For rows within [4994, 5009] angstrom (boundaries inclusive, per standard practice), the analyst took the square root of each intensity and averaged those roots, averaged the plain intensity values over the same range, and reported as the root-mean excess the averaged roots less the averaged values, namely -2.4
